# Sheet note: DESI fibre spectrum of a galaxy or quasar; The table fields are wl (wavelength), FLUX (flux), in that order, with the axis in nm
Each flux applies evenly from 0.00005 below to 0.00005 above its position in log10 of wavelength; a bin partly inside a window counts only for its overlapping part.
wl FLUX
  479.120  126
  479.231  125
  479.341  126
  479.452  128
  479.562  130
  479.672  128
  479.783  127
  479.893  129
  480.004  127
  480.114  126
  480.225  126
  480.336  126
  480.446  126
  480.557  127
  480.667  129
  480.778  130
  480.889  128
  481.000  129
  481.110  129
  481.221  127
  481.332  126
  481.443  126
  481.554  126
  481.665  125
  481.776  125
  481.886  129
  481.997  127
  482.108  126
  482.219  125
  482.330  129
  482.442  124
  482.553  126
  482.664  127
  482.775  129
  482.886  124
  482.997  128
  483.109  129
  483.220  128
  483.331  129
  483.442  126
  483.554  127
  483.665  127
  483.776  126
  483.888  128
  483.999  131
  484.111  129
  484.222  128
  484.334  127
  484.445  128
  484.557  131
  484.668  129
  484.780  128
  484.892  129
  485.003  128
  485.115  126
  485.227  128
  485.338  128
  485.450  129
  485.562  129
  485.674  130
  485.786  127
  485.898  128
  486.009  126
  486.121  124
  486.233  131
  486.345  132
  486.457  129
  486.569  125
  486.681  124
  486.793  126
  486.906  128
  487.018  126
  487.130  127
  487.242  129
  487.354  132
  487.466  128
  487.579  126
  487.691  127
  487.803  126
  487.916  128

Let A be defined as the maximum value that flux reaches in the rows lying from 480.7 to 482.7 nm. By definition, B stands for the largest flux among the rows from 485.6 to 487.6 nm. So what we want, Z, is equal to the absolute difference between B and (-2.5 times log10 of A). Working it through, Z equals 137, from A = 130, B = 132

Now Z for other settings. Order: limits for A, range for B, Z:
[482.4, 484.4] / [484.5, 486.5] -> 137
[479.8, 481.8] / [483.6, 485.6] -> 136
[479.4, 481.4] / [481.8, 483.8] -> 134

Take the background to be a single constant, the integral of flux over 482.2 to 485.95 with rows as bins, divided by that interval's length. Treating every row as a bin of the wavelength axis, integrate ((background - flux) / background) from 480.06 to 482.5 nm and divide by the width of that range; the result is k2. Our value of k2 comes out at 0.007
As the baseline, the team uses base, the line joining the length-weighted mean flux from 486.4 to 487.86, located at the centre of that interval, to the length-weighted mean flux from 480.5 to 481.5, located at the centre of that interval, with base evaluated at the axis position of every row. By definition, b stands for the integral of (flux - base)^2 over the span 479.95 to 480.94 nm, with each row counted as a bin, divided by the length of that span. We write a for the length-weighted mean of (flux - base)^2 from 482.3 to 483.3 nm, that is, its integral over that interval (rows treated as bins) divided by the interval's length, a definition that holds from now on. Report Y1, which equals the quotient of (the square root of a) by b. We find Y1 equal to 0.80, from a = 4.0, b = 2.5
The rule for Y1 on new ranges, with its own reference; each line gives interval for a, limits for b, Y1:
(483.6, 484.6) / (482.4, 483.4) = 0.48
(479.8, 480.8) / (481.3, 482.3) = 0.39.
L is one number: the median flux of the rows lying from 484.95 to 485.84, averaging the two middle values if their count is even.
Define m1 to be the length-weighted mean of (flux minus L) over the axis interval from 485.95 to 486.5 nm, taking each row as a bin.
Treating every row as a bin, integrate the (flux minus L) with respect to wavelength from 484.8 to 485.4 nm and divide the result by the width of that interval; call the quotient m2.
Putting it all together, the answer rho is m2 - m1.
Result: -0.6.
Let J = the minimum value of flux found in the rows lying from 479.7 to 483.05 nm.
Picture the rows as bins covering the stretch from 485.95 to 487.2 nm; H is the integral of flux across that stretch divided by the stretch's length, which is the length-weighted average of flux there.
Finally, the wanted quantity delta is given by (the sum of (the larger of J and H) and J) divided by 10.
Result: 25.1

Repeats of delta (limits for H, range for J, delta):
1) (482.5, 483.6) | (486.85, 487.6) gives 25.3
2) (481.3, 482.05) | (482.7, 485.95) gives 25.0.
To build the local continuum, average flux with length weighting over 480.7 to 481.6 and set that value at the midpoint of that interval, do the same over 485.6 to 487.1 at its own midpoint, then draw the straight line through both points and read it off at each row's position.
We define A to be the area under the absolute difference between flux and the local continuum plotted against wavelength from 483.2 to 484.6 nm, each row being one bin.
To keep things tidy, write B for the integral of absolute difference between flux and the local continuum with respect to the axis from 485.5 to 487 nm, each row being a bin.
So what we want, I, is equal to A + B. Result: 4.94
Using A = 1.79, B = 3.15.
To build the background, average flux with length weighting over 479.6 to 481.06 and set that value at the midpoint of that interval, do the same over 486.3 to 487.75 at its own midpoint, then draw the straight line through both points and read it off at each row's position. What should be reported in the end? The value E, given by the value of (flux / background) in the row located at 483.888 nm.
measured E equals 1.00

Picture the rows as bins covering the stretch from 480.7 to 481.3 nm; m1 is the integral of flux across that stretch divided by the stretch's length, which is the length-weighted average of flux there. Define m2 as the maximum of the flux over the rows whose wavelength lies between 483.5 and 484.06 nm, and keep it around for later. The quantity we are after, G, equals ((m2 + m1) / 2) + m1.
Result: 258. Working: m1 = 128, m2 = 131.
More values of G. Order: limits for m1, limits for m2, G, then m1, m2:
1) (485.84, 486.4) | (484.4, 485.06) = 258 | 128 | 131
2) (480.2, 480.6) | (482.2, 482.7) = 254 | 126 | 129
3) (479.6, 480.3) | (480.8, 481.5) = 255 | 127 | 129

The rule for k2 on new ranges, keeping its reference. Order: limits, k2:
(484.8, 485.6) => -0.003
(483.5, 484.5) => -0.001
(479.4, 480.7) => 0.003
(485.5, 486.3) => -0.001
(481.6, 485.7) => 0.001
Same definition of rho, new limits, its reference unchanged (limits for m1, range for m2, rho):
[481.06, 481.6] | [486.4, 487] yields -0.4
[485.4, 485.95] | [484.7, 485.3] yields -0.7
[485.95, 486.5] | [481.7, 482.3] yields -1.9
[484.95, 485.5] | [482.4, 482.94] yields -1.7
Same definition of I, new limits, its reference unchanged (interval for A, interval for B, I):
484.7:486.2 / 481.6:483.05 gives 4.65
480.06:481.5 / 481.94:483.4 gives 4.29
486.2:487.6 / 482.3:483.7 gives 4.97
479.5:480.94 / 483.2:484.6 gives 3.63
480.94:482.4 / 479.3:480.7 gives 4.04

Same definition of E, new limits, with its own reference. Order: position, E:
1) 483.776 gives 0.99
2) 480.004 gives 1.00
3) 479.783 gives 1.00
